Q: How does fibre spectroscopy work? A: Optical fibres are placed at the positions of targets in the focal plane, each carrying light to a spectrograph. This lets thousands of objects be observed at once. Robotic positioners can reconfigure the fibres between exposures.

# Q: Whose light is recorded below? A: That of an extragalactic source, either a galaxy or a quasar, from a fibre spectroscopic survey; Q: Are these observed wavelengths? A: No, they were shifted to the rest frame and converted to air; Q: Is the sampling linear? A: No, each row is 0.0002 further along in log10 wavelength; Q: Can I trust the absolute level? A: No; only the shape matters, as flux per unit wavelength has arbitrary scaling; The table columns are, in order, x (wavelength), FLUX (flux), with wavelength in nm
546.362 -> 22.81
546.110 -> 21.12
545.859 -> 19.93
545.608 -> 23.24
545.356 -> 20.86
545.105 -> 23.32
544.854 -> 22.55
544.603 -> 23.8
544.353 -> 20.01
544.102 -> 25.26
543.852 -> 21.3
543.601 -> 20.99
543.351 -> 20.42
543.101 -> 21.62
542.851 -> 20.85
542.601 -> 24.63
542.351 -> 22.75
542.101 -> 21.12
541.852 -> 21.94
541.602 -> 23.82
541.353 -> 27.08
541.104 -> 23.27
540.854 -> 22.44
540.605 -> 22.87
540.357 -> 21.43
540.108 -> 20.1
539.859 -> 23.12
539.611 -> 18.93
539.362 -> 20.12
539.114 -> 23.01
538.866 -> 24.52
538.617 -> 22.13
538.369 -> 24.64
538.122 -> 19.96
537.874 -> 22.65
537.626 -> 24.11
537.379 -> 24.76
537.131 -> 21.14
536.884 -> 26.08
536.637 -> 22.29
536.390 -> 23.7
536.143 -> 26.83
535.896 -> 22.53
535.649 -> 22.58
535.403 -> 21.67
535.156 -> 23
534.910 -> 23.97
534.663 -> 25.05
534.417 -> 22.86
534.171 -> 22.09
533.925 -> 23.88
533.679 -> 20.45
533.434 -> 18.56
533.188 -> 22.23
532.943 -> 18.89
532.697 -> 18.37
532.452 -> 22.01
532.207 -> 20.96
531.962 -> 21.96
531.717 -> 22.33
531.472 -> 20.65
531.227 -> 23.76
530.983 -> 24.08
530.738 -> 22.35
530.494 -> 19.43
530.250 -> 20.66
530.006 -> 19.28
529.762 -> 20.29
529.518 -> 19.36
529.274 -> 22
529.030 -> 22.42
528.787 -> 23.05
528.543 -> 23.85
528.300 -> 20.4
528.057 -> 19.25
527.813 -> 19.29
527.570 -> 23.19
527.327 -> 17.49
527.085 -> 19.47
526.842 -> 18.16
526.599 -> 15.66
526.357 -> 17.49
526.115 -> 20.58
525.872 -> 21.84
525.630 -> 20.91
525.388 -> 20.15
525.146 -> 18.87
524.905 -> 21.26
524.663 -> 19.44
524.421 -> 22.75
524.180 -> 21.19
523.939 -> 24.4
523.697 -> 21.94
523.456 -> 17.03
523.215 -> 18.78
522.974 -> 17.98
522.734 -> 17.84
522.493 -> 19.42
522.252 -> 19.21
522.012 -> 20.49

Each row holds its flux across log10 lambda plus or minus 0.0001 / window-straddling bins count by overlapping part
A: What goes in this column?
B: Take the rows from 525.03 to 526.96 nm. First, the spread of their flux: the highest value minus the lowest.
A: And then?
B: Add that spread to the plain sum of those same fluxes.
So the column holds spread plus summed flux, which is 160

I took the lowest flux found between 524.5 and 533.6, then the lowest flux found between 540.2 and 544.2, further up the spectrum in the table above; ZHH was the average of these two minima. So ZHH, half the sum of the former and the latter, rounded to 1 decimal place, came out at 18.0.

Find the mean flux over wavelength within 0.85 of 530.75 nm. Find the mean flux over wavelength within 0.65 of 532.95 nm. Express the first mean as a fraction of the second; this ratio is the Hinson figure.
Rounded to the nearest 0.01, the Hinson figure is 1.07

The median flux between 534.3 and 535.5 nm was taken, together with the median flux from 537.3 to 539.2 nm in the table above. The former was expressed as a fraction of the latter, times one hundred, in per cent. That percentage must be 98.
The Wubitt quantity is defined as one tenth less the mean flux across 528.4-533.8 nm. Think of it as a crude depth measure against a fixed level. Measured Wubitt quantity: -21.1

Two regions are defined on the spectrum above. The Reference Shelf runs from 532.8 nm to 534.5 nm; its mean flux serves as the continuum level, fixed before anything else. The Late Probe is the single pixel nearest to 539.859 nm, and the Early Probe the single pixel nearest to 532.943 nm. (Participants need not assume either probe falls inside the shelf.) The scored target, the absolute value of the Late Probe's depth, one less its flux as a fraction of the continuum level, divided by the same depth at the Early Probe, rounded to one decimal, 0.8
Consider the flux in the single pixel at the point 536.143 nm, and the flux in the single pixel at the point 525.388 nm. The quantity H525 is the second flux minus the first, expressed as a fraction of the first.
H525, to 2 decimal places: -0.25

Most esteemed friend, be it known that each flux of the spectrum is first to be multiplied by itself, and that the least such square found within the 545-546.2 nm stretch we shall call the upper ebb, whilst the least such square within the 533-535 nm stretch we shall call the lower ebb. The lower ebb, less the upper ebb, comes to -53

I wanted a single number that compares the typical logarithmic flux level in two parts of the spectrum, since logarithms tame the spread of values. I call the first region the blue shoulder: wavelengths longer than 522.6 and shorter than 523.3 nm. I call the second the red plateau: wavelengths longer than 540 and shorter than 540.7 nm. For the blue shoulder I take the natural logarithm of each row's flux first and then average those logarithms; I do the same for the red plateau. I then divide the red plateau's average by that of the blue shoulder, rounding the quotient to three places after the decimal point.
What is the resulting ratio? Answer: 1.057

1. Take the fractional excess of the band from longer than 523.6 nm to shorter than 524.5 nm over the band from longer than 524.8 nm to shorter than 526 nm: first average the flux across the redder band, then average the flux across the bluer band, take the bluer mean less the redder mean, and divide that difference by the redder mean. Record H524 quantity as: 0.10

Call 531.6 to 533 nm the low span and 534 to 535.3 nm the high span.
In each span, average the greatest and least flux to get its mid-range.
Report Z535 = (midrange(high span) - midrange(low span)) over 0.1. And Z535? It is 32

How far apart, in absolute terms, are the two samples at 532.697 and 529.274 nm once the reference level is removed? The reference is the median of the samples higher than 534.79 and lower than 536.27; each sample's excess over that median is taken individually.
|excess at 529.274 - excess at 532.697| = 3.6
